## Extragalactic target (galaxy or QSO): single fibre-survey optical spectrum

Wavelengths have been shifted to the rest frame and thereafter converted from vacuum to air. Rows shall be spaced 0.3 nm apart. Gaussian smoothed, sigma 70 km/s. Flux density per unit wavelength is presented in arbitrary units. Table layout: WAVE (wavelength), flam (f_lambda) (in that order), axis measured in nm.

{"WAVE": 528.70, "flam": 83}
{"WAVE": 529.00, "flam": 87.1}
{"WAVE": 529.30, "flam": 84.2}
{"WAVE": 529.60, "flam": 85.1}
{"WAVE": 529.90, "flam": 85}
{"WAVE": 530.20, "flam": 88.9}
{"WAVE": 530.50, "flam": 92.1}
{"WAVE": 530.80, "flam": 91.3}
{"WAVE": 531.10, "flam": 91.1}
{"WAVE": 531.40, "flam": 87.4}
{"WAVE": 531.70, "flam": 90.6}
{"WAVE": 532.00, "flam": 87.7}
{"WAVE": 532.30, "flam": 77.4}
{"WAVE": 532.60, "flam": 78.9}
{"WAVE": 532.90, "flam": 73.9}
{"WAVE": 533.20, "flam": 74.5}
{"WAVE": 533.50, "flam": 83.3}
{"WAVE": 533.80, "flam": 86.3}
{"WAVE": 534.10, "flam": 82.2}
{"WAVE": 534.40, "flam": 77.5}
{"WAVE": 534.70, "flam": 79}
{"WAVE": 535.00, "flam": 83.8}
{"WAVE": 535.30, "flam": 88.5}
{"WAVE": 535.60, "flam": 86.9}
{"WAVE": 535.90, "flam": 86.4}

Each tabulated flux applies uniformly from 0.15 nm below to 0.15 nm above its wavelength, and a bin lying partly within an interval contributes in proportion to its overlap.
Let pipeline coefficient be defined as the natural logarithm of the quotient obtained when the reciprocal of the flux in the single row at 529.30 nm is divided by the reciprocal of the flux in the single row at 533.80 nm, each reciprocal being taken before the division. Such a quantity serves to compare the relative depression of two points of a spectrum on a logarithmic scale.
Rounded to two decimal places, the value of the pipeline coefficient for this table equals 0.02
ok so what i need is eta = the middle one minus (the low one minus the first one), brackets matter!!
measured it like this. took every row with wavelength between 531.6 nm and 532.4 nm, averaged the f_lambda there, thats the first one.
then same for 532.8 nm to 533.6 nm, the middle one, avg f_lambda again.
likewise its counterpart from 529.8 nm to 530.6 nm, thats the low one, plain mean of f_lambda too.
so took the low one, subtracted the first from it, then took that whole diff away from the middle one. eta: 74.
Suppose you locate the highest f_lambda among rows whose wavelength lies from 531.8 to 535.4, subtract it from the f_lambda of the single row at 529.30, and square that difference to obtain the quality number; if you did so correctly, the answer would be 18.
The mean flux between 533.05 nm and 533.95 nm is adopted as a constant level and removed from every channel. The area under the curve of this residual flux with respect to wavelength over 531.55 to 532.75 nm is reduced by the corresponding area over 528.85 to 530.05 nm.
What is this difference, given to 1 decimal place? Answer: -2.0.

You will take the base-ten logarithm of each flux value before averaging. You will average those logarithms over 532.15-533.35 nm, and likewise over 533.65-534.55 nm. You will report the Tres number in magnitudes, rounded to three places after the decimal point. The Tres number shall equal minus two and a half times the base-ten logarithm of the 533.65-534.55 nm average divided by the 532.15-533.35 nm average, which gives -0.018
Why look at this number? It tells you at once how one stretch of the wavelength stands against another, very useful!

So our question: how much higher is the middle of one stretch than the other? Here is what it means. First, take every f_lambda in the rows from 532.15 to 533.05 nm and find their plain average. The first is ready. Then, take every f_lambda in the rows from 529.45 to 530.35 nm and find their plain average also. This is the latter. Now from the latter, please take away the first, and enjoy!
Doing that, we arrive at 9.6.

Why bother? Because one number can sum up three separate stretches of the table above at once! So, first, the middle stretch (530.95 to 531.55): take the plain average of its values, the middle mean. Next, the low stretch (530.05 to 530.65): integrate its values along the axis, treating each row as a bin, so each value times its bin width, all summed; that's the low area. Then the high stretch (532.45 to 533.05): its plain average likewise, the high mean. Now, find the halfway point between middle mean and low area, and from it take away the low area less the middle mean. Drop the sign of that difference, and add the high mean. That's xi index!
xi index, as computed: 183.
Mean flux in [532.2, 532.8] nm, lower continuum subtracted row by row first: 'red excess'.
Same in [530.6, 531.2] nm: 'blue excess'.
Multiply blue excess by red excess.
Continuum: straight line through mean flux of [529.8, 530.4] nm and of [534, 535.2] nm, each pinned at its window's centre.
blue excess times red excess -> -30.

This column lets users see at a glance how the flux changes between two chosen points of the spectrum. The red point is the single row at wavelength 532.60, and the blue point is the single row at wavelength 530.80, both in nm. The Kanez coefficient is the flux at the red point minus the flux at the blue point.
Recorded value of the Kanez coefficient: -12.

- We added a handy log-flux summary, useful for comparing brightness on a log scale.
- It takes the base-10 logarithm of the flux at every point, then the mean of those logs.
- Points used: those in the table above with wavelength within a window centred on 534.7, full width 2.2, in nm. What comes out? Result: 1.92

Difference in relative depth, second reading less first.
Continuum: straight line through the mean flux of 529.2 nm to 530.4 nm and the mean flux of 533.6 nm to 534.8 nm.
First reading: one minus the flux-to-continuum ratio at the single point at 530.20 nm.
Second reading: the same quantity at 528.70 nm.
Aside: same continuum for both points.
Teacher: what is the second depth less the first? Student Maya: 0.09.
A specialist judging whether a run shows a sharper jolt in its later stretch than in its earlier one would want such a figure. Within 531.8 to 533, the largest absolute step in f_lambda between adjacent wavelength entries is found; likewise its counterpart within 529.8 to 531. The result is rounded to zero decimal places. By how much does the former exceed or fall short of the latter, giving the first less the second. 6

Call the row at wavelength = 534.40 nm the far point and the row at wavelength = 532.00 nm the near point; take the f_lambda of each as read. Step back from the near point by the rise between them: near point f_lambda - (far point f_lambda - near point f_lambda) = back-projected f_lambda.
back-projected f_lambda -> 98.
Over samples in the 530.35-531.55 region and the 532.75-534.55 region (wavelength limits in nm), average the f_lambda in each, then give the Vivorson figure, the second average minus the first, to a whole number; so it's -11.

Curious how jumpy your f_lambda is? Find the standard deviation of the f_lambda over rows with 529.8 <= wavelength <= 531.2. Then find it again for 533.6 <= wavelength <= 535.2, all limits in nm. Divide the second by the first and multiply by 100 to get 124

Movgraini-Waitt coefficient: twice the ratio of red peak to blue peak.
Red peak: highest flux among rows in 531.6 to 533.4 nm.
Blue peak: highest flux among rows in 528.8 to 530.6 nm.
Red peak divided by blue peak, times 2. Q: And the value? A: 1.97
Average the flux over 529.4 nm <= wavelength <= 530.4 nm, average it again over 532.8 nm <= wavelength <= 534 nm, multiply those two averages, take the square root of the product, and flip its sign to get -83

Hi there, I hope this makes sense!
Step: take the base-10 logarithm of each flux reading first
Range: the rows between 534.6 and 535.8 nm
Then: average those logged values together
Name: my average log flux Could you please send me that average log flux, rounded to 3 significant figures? 1.93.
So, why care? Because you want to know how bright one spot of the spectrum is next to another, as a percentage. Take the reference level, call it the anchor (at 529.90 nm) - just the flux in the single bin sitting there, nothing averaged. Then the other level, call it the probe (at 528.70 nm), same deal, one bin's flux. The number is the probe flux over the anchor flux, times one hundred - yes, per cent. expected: 98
